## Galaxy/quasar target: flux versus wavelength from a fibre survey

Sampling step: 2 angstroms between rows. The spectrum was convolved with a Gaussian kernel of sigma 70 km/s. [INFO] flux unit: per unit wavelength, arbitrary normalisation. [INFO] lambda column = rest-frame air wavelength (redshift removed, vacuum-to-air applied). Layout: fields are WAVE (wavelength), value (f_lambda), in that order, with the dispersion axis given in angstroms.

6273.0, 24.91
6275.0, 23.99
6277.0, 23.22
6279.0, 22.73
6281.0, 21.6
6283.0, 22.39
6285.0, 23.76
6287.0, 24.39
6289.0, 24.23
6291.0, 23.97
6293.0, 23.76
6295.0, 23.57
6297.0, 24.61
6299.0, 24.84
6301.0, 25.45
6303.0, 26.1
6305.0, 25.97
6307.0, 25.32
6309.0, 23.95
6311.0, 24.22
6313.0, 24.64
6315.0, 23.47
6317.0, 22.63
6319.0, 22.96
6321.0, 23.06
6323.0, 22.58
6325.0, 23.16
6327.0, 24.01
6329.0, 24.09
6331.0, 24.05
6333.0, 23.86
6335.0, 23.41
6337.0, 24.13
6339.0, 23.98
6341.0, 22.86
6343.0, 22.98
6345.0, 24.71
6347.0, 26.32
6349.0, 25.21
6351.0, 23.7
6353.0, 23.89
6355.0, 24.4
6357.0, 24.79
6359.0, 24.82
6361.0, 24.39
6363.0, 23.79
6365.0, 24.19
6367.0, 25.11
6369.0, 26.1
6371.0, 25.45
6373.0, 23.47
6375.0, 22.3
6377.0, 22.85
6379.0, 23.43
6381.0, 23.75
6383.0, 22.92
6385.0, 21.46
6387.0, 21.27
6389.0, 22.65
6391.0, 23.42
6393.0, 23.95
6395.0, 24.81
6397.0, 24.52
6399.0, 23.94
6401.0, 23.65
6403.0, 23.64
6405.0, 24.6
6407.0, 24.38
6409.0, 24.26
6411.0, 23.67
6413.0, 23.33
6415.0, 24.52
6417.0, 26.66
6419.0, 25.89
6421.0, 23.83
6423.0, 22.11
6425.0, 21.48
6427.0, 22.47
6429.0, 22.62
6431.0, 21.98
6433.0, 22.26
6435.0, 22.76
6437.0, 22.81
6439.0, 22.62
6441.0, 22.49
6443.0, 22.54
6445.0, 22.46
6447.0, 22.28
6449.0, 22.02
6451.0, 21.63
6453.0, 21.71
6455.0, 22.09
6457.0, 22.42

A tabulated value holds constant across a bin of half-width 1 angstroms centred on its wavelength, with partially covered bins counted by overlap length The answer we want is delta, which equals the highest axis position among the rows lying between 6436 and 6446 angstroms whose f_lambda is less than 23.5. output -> 6445.0 angstroms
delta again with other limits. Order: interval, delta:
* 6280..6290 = 6283.0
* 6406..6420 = 6413.0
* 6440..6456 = 6455.0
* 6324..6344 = 6343.0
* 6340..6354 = 6343.0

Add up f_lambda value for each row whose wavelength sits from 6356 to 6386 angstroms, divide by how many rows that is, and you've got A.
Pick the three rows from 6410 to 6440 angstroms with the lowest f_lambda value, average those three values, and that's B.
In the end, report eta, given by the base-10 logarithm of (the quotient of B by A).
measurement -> -0.039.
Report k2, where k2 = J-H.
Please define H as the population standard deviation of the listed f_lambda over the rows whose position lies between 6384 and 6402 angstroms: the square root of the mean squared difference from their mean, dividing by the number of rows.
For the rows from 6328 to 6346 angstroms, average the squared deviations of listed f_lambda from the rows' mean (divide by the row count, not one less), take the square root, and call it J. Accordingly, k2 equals -0.6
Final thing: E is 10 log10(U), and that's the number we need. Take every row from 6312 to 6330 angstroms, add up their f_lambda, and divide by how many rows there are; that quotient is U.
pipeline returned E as 13.69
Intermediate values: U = 23.40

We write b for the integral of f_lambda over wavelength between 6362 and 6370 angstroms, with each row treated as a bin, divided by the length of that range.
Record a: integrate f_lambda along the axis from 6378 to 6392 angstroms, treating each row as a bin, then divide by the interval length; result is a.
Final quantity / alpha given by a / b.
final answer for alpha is 0.92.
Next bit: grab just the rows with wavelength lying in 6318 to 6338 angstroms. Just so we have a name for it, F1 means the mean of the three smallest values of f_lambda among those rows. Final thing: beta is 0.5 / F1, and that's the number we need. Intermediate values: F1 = 22.9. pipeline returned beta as 0.0219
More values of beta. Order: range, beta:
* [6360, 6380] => 0.0219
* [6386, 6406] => 0.0223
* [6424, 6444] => 0.0228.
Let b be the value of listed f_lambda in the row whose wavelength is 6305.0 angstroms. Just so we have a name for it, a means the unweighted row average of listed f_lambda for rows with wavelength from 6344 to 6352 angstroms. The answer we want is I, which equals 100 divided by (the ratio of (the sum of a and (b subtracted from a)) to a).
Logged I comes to 104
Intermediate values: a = 25.0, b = 25.97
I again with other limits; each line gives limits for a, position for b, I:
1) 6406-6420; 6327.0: 97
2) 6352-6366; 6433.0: 92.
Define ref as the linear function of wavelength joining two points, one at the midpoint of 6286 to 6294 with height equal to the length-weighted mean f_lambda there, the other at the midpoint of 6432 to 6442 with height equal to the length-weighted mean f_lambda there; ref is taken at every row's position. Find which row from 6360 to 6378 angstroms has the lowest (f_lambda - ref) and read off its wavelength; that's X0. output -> 6375.0 angstroms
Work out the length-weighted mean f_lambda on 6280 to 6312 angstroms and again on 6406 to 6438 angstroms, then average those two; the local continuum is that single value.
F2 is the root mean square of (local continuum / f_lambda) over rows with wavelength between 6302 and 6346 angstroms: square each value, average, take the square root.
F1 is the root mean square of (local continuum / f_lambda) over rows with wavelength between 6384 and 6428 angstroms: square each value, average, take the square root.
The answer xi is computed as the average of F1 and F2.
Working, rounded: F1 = 1.01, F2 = 1.00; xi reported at 1.01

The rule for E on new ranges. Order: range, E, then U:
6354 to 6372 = 13.94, 24.78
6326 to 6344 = 13.75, 23.71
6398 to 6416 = 13.80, 24.00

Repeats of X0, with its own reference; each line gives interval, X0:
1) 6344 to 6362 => 6351.0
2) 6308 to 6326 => 6317.0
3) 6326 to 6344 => 6341.0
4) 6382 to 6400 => 6387.0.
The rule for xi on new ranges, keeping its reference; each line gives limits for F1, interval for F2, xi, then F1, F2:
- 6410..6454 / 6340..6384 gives 1.02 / 1.05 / 0.99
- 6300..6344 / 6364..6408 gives 1.00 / 1.00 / 1.01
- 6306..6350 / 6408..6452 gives 1.02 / 1.00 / 1.04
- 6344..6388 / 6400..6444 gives 1.01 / 1.00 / 1.02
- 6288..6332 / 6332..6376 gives 0.99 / 0.99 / 0.99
